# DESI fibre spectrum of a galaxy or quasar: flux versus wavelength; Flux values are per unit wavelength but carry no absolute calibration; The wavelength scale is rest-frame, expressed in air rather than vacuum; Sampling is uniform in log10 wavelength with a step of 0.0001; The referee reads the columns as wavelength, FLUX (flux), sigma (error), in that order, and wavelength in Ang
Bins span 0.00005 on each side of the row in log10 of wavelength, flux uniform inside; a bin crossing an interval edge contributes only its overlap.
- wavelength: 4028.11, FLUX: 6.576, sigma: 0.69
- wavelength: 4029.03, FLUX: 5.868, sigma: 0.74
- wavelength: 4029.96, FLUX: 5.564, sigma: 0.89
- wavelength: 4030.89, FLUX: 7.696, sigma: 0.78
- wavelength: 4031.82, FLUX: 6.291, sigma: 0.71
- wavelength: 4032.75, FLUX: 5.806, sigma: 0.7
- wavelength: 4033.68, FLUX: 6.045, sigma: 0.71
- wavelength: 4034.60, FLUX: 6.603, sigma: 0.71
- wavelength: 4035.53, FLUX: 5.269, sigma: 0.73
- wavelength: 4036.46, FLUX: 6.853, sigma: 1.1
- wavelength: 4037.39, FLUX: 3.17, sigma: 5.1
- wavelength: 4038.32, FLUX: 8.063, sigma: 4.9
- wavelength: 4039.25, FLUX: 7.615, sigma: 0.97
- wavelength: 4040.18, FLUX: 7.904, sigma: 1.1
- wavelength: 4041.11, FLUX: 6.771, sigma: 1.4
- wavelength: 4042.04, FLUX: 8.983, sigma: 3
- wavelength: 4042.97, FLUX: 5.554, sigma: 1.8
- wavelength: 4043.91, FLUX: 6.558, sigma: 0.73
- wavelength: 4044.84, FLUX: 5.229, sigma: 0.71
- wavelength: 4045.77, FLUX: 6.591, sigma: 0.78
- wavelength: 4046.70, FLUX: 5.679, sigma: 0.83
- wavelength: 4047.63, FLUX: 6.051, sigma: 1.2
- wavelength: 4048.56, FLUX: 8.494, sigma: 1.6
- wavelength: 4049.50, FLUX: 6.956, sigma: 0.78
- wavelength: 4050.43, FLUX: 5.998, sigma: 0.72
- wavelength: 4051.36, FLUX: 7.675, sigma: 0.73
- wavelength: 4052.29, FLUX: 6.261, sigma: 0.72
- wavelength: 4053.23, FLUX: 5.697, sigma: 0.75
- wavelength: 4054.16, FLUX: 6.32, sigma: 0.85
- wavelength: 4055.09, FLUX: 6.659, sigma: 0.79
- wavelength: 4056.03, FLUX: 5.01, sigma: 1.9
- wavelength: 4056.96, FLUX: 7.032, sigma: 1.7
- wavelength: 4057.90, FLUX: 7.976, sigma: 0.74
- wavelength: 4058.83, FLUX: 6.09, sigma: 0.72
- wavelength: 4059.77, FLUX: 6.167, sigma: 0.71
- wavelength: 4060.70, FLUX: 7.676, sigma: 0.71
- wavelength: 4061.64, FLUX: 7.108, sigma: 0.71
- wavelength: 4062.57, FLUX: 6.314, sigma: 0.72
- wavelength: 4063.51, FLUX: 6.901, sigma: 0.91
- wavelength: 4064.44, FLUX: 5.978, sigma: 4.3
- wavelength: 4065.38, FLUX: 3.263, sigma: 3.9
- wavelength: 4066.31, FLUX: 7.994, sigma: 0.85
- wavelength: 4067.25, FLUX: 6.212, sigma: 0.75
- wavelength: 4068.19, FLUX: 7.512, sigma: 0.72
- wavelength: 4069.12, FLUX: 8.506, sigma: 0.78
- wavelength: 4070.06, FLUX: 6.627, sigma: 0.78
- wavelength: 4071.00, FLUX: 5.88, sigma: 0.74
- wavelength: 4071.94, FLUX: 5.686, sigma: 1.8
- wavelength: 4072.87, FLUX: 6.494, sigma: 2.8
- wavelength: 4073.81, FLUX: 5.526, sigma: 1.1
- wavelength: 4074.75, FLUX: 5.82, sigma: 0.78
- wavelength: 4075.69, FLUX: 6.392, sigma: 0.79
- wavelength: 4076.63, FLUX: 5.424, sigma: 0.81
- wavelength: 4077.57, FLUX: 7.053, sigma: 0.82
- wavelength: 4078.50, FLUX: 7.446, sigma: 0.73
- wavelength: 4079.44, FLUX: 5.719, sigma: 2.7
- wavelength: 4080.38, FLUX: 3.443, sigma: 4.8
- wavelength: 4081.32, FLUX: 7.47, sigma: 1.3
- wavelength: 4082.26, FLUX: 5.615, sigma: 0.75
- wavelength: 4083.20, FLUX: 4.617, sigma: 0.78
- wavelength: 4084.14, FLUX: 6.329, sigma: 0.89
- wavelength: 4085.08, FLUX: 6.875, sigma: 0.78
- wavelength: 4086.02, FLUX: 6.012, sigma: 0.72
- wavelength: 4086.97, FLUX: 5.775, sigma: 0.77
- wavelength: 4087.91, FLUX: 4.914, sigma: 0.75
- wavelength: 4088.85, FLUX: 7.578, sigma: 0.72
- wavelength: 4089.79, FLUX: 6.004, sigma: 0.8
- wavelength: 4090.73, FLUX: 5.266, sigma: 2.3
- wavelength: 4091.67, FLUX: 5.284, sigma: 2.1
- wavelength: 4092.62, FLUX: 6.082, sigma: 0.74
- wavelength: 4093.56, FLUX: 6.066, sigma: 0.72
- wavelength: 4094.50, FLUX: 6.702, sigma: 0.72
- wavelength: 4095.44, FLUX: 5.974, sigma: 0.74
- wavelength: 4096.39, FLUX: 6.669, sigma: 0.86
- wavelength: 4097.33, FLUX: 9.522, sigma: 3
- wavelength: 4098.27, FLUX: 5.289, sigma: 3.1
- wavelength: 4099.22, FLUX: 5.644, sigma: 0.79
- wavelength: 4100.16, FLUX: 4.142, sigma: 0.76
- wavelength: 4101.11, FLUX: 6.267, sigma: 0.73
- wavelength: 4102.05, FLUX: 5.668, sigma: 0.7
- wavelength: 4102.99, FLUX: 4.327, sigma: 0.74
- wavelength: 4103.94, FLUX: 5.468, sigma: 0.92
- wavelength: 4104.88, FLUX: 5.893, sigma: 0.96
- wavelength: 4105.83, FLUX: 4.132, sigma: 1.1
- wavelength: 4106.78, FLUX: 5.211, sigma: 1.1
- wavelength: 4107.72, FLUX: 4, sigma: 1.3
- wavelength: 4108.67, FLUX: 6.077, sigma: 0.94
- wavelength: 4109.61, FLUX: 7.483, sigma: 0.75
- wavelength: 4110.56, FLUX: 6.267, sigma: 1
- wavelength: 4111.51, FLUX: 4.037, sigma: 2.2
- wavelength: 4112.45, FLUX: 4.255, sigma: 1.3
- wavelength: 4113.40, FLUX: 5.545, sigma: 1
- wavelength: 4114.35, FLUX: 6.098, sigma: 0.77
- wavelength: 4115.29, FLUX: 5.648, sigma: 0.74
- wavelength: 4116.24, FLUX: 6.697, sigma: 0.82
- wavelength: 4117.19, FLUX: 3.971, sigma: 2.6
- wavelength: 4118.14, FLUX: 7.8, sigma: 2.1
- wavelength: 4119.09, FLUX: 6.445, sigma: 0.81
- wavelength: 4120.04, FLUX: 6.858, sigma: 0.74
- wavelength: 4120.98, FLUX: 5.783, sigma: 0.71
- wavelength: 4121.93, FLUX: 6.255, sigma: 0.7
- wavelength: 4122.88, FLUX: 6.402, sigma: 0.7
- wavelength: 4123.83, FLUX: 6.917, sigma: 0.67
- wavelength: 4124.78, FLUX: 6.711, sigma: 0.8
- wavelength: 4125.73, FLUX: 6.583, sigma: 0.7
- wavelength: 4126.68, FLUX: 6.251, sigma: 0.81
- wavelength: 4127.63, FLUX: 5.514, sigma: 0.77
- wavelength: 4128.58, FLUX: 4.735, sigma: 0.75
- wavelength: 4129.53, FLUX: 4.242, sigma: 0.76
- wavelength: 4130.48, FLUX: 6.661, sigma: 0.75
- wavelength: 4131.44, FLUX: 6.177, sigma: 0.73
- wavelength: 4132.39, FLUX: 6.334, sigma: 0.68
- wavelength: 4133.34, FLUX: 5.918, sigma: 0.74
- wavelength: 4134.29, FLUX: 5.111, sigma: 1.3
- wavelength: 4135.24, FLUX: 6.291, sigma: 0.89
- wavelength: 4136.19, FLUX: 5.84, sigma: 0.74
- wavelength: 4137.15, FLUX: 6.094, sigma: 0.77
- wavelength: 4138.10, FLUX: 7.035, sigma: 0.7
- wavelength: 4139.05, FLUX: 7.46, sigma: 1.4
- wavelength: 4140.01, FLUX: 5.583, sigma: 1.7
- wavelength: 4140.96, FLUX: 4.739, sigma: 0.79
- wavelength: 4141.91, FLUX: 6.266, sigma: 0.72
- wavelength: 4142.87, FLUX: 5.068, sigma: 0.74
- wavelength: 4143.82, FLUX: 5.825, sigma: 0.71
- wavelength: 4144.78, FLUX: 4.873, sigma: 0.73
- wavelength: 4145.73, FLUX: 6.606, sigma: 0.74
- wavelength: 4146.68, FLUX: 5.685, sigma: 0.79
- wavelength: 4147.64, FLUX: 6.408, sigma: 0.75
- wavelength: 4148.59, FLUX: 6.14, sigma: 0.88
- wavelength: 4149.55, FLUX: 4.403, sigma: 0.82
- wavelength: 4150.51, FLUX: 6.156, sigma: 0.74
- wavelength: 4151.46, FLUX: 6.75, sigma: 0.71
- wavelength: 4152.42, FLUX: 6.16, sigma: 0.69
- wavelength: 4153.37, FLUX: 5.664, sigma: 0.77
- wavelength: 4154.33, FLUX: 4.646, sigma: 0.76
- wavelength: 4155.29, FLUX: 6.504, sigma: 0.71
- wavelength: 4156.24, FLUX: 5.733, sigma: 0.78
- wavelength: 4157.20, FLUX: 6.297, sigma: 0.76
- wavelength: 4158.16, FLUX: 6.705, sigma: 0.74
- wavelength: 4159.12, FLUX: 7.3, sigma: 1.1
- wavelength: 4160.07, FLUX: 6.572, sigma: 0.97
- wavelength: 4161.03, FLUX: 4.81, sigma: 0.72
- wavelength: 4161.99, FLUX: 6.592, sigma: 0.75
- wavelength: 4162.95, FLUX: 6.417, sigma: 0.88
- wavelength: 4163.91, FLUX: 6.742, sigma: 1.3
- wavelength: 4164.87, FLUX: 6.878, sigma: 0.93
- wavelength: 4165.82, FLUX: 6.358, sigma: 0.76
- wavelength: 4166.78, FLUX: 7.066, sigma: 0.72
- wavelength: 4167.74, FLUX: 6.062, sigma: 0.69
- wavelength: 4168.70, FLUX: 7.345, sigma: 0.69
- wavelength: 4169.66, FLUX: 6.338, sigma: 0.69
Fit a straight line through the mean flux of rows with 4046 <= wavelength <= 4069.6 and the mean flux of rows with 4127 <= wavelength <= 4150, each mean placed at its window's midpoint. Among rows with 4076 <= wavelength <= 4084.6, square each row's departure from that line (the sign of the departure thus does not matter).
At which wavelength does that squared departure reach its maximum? 4080.38 Ang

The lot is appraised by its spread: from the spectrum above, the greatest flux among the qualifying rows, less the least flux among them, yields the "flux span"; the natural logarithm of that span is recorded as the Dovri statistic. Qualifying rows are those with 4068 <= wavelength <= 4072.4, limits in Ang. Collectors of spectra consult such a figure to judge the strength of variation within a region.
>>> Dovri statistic 1.0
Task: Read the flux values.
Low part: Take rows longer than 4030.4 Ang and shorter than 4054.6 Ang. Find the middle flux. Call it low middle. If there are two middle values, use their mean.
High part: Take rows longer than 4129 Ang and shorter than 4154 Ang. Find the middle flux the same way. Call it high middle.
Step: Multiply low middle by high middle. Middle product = 39.4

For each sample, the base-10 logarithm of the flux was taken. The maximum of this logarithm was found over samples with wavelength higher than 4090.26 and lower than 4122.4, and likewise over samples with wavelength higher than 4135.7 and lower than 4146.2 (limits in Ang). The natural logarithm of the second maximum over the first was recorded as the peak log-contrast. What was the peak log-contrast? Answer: -0.11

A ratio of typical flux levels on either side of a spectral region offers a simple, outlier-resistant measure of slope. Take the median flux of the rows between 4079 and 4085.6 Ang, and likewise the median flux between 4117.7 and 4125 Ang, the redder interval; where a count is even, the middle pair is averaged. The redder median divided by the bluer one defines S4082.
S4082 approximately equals 1.15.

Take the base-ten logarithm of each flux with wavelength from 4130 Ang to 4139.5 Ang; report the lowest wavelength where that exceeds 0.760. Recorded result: 4130.48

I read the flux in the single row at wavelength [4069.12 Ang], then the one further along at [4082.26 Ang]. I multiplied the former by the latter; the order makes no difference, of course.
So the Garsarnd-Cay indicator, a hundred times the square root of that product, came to 691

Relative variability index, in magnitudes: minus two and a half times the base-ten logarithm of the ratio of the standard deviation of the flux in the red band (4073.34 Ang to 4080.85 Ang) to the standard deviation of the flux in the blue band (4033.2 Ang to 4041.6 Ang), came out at 0.25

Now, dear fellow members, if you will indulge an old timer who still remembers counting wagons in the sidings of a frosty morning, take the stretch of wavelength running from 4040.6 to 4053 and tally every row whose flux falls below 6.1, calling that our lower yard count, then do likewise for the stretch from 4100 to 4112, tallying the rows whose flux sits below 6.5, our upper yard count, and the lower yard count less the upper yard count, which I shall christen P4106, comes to -7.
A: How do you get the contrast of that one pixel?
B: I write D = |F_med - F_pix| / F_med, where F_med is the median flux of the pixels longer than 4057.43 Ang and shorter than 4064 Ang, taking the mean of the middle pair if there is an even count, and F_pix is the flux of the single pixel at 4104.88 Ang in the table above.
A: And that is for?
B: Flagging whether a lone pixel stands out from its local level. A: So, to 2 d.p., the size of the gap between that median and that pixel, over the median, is 0.15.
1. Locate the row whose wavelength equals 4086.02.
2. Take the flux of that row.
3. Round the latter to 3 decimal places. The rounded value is 6.012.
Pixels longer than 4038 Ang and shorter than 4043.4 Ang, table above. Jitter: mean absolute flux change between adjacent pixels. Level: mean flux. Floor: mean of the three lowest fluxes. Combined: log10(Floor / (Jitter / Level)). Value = 1.520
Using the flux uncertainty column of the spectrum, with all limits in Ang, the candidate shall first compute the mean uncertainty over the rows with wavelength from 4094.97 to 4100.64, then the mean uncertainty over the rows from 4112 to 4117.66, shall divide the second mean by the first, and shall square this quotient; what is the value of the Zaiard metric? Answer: 0.61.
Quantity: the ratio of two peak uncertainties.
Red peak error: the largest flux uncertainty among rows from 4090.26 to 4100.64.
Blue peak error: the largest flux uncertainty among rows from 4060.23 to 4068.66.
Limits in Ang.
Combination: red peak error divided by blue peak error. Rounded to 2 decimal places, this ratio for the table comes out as 0.72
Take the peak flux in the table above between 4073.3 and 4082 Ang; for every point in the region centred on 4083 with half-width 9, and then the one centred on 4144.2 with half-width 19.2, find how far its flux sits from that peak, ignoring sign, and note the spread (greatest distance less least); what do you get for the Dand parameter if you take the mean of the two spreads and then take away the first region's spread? -0.4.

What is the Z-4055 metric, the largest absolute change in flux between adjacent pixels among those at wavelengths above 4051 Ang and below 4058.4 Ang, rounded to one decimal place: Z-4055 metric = 2.0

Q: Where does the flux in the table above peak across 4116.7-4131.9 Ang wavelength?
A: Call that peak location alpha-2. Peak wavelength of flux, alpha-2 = 4118.14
